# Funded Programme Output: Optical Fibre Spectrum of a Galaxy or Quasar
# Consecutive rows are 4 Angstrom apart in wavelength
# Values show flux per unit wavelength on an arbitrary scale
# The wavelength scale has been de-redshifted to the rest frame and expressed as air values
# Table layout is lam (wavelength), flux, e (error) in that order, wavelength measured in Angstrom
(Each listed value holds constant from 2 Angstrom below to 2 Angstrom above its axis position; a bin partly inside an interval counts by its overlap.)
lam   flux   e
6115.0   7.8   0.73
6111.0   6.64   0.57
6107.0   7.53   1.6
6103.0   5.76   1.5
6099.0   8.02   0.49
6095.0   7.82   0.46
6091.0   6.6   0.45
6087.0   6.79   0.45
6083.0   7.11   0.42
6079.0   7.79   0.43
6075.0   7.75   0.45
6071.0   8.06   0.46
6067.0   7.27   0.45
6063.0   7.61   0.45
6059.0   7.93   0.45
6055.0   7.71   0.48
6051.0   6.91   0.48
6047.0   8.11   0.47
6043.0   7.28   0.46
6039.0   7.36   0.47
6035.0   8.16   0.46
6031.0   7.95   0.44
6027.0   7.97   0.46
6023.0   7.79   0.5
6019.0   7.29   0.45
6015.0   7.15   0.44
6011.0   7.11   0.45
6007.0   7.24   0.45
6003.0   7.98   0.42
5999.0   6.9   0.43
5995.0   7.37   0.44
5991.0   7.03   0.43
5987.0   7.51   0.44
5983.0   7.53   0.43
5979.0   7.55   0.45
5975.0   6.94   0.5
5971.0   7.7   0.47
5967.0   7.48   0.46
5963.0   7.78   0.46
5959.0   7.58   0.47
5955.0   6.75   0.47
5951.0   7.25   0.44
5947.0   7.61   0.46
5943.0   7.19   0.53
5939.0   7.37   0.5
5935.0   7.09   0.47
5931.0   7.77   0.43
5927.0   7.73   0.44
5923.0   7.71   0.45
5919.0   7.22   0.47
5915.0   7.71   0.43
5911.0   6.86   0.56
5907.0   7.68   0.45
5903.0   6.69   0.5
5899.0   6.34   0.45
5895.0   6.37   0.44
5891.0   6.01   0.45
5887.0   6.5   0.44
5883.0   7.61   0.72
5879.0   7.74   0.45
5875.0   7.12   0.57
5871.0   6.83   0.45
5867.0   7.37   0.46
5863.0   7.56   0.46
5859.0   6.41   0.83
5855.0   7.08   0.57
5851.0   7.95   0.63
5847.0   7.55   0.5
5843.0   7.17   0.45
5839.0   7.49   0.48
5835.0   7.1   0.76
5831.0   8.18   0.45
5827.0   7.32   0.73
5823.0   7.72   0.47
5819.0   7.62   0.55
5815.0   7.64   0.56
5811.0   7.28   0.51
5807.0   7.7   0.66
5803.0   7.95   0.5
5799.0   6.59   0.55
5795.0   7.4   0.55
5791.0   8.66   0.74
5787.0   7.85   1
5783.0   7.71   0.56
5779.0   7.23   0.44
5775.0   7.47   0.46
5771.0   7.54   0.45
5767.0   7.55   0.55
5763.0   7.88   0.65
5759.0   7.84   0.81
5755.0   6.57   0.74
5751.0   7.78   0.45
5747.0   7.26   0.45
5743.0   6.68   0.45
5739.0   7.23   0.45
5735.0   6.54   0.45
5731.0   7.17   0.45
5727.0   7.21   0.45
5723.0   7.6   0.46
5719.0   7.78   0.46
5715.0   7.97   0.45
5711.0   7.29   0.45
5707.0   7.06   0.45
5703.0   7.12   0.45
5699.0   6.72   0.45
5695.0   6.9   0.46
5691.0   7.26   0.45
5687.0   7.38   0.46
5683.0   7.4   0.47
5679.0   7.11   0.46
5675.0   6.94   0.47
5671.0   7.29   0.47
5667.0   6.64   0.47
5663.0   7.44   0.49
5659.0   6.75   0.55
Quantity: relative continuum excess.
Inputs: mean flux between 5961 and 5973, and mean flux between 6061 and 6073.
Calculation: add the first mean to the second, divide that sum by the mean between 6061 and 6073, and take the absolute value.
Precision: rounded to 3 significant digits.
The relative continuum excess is 2.00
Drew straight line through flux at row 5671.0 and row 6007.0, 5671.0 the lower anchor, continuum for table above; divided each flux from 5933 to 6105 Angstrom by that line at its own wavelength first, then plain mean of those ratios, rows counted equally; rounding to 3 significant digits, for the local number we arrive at 1.03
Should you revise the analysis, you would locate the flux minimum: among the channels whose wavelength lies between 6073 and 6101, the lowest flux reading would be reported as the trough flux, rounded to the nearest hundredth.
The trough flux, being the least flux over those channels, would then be 6.60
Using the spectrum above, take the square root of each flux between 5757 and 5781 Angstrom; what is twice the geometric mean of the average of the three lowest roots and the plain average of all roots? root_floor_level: 5.48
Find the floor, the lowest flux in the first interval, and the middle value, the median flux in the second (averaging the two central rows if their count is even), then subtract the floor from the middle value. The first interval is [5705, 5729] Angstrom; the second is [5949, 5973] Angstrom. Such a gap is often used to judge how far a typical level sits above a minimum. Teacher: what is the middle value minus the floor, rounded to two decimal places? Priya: 0.47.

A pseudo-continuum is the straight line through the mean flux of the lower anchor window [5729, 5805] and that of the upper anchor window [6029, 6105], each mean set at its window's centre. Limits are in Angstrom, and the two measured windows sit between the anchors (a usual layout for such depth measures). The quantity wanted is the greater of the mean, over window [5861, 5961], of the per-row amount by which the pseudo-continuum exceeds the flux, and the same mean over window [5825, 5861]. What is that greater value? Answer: 0.26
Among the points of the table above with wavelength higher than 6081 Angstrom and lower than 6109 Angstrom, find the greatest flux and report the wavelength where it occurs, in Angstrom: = 6099.0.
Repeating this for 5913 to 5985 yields 5963.0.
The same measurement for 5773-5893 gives 5791.0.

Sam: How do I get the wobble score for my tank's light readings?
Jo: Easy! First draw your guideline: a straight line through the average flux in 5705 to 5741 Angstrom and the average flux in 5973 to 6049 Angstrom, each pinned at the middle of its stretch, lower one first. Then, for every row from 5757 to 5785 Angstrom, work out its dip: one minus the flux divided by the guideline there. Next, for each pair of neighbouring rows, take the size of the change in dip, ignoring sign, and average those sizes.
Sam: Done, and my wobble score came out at 0.027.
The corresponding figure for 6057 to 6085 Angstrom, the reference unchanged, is 0.055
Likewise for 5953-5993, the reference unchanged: 0.051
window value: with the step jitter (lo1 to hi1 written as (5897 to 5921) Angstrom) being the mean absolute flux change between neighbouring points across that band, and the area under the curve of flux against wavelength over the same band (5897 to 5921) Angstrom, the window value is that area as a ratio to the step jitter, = 243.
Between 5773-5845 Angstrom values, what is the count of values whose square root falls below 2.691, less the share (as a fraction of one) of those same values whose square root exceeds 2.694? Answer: 3.2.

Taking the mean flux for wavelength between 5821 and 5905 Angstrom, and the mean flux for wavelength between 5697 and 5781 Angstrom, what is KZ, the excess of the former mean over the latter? -0.2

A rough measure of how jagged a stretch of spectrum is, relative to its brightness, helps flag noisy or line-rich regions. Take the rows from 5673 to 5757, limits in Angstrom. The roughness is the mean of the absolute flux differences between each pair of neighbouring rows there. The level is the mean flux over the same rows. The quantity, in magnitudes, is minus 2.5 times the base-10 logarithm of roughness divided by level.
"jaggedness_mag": 3.2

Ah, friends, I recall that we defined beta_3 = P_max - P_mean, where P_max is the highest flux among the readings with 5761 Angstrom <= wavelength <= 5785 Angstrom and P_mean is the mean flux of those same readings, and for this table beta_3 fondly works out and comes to 0.32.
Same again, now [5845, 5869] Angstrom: 0.63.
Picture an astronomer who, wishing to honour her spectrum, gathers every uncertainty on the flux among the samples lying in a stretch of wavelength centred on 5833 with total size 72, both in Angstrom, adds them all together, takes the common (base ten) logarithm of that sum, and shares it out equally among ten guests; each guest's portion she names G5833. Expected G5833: 0.10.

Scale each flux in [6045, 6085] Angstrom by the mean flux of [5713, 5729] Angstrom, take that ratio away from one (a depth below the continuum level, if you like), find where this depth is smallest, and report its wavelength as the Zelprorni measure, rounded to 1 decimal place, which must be 6047.0 Angstrom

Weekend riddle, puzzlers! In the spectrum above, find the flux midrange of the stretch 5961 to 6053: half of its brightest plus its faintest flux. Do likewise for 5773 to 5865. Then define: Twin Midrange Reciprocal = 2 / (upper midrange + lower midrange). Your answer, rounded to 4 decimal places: 0.1328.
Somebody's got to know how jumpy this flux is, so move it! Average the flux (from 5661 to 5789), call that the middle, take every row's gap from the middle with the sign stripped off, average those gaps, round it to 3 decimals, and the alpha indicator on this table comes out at 0.317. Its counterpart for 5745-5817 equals 0.340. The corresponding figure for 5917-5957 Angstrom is 0.269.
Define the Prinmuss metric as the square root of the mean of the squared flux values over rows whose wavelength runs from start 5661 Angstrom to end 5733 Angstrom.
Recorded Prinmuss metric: 7.25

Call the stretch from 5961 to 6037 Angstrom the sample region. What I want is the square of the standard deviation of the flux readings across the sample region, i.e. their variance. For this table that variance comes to 0.14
